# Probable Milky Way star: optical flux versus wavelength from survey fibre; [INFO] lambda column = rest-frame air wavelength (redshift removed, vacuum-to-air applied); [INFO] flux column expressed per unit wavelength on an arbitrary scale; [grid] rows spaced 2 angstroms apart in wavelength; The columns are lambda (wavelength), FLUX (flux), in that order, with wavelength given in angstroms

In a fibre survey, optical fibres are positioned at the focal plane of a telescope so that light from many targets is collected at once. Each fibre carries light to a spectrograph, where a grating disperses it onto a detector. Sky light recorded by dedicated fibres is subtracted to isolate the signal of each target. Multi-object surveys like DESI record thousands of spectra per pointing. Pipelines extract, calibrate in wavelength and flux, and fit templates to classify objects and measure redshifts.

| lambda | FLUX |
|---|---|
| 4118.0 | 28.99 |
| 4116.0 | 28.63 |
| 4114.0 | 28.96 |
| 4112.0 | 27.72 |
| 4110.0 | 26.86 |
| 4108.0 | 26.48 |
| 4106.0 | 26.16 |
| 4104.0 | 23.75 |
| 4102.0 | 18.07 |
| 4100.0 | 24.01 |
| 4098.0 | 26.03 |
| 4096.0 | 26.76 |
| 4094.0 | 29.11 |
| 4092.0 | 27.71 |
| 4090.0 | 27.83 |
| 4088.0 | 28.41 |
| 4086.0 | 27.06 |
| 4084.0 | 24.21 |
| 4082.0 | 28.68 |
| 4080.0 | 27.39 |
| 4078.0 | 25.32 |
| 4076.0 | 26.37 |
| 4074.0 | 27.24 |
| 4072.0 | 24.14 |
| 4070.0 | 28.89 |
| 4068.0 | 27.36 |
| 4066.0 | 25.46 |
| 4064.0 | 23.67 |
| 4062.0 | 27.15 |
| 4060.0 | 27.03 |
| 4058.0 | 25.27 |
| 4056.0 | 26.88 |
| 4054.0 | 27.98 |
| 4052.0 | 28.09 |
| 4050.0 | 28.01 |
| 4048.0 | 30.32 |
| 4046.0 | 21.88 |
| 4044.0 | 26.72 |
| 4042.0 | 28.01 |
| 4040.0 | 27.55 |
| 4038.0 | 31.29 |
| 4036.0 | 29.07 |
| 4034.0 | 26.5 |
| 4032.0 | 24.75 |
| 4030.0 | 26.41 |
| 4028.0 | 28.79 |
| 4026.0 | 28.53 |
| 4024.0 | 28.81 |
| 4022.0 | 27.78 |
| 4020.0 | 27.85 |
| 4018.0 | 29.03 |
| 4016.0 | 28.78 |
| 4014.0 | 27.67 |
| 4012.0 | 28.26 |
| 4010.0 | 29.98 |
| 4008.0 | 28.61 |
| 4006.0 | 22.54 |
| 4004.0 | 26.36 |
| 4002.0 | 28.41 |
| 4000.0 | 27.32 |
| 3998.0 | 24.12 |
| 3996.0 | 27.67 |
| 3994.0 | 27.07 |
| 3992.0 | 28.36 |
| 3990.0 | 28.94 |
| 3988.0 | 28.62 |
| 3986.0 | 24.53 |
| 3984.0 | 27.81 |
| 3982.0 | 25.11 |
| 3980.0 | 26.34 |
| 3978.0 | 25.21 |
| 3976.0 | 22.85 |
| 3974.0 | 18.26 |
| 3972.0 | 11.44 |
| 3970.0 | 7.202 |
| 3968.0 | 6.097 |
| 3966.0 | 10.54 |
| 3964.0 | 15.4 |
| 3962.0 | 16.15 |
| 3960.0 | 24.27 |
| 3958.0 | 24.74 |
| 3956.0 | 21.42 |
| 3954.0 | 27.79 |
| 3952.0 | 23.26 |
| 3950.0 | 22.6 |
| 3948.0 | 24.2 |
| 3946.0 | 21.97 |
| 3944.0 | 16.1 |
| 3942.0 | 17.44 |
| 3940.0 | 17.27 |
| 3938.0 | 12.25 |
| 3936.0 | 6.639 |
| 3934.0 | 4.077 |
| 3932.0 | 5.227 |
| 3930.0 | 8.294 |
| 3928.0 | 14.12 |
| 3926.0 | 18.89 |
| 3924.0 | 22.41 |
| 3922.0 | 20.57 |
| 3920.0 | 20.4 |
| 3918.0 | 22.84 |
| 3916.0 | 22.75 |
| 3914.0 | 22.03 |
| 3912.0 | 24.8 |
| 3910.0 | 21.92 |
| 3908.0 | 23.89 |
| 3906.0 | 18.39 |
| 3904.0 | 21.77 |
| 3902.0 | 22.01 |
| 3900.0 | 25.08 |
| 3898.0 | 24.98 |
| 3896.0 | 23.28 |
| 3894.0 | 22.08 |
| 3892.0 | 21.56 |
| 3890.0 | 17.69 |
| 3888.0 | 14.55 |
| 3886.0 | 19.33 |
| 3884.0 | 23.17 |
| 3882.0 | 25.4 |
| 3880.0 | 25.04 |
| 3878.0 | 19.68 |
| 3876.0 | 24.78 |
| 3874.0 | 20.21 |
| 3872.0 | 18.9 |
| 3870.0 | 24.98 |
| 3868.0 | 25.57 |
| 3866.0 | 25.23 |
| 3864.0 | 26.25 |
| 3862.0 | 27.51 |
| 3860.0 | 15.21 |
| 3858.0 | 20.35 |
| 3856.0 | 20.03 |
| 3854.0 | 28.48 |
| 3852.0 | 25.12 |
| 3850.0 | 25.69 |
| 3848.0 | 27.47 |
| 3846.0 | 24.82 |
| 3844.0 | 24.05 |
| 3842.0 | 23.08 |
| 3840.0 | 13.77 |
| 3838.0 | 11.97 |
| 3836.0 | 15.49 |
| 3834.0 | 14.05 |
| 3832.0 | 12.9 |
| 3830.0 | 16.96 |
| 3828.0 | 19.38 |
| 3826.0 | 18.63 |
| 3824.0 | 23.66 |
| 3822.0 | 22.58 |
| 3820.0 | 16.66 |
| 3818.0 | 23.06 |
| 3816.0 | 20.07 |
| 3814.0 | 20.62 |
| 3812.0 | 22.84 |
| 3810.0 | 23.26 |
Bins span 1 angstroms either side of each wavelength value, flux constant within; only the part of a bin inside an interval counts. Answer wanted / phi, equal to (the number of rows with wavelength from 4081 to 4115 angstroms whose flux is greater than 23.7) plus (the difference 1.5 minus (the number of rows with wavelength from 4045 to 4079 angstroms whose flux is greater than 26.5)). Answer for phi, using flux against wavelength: 7.5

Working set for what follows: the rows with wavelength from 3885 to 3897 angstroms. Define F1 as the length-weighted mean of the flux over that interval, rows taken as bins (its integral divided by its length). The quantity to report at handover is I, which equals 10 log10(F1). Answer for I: 13.0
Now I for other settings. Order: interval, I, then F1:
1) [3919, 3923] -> 13.1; 20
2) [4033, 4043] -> 14.5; 28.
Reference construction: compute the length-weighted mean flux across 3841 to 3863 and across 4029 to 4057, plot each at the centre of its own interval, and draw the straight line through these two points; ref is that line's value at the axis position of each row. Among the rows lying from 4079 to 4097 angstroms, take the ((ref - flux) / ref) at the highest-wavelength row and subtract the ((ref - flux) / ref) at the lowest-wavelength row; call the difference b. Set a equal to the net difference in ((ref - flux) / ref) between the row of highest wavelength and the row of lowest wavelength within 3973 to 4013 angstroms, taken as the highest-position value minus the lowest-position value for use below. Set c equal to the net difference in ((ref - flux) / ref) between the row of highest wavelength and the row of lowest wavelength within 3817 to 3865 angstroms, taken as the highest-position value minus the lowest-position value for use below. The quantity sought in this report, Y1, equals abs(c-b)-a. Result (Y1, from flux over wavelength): 0.48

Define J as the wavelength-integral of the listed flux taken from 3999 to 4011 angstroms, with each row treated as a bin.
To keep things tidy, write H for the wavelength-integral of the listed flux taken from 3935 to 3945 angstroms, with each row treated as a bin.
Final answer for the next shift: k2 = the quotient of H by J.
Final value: 0.4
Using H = 139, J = 326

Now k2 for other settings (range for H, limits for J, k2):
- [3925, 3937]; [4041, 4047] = 0.7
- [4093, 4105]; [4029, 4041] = 0.9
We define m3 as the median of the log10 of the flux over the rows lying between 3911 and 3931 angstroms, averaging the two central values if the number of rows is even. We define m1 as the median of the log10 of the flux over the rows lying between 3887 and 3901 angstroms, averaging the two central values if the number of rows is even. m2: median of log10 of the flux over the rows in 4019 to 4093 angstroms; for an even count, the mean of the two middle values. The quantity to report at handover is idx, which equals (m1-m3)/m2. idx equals 0.01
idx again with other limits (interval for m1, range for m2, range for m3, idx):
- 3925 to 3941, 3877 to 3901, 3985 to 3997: -0.33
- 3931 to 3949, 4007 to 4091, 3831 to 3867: -0.11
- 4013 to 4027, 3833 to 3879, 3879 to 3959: 0.08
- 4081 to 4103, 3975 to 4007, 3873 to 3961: 0.06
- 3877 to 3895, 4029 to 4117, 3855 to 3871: -0.05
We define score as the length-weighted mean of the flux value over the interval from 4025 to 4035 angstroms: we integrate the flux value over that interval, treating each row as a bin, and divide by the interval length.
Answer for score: 27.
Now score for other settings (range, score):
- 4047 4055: 29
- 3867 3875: 22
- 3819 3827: 20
